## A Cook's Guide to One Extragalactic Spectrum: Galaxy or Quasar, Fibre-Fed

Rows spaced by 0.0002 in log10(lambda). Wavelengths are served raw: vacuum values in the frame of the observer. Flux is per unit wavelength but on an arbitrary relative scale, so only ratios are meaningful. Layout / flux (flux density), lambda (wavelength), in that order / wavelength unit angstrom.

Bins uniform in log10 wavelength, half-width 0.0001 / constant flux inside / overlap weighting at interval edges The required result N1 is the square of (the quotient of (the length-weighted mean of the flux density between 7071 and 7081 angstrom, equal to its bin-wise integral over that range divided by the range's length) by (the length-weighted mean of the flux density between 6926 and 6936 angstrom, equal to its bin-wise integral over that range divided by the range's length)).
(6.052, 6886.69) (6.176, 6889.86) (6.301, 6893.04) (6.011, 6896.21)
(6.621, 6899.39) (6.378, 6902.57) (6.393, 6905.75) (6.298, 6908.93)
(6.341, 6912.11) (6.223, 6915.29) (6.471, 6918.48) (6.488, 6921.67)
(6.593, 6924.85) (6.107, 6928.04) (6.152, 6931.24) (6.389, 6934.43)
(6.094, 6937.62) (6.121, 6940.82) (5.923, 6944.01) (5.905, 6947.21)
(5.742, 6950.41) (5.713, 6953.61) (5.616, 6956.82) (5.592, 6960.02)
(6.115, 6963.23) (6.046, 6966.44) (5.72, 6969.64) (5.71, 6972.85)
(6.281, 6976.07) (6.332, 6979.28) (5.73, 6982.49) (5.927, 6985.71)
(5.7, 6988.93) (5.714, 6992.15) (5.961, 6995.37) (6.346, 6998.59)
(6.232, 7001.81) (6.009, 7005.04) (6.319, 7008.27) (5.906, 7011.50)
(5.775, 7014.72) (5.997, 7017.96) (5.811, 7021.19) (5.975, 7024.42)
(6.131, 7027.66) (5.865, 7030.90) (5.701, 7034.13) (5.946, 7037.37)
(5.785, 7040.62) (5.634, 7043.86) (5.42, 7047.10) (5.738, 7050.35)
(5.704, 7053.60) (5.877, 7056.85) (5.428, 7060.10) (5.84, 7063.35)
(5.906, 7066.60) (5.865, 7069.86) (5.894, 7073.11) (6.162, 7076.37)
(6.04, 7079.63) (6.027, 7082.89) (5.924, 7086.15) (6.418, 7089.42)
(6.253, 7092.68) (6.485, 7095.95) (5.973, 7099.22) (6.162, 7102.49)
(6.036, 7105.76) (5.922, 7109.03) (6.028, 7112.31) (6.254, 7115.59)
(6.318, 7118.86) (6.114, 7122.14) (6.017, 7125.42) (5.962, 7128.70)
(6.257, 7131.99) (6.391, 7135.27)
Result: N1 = 0.94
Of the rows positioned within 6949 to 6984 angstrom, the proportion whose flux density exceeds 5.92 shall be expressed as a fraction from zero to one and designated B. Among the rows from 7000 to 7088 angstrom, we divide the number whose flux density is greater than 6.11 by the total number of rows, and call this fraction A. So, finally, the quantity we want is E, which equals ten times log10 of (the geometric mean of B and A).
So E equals -6.3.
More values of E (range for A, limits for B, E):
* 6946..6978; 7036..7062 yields -8.0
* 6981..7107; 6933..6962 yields -4.9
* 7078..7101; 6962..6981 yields -2.7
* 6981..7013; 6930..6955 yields -3.6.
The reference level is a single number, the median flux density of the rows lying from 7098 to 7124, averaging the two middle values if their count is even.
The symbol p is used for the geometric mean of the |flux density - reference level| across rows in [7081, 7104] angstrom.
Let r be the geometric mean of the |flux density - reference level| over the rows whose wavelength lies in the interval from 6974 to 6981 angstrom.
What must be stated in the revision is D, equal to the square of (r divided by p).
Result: 2.4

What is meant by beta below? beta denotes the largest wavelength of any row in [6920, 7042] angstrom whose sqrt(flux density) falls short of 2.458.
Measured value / 7040.62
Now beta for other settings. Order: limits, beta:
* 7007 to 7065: 7063.35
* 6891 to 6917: 6896.21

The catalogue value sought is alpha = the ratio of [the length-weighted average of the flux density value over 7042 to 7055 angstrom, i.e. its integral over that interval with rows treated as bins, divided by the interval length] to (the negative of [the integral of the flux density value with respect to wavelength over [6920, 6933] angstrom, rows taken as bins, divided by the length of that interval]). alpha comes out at -0.89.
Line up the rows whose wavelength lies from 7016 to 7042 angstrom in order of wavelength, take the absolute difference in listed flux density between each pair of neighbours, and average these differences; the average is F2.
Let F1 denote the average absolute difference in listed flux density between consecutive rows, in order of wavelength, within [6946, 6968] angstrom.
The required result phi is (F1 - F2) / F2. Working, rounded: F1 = 0.15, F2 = 0.19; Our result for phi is -0.21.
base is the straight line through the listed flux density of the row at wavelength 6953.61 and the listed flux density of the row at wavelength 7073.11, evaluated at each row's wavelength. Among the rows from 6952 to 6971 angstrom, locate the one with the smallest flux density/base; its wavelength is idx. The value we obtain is 6960.02 angstrom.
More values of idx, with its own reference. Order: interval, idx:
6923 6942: 6937.62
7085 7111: 7109.03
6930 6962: 6960.02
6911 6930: 6928.04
